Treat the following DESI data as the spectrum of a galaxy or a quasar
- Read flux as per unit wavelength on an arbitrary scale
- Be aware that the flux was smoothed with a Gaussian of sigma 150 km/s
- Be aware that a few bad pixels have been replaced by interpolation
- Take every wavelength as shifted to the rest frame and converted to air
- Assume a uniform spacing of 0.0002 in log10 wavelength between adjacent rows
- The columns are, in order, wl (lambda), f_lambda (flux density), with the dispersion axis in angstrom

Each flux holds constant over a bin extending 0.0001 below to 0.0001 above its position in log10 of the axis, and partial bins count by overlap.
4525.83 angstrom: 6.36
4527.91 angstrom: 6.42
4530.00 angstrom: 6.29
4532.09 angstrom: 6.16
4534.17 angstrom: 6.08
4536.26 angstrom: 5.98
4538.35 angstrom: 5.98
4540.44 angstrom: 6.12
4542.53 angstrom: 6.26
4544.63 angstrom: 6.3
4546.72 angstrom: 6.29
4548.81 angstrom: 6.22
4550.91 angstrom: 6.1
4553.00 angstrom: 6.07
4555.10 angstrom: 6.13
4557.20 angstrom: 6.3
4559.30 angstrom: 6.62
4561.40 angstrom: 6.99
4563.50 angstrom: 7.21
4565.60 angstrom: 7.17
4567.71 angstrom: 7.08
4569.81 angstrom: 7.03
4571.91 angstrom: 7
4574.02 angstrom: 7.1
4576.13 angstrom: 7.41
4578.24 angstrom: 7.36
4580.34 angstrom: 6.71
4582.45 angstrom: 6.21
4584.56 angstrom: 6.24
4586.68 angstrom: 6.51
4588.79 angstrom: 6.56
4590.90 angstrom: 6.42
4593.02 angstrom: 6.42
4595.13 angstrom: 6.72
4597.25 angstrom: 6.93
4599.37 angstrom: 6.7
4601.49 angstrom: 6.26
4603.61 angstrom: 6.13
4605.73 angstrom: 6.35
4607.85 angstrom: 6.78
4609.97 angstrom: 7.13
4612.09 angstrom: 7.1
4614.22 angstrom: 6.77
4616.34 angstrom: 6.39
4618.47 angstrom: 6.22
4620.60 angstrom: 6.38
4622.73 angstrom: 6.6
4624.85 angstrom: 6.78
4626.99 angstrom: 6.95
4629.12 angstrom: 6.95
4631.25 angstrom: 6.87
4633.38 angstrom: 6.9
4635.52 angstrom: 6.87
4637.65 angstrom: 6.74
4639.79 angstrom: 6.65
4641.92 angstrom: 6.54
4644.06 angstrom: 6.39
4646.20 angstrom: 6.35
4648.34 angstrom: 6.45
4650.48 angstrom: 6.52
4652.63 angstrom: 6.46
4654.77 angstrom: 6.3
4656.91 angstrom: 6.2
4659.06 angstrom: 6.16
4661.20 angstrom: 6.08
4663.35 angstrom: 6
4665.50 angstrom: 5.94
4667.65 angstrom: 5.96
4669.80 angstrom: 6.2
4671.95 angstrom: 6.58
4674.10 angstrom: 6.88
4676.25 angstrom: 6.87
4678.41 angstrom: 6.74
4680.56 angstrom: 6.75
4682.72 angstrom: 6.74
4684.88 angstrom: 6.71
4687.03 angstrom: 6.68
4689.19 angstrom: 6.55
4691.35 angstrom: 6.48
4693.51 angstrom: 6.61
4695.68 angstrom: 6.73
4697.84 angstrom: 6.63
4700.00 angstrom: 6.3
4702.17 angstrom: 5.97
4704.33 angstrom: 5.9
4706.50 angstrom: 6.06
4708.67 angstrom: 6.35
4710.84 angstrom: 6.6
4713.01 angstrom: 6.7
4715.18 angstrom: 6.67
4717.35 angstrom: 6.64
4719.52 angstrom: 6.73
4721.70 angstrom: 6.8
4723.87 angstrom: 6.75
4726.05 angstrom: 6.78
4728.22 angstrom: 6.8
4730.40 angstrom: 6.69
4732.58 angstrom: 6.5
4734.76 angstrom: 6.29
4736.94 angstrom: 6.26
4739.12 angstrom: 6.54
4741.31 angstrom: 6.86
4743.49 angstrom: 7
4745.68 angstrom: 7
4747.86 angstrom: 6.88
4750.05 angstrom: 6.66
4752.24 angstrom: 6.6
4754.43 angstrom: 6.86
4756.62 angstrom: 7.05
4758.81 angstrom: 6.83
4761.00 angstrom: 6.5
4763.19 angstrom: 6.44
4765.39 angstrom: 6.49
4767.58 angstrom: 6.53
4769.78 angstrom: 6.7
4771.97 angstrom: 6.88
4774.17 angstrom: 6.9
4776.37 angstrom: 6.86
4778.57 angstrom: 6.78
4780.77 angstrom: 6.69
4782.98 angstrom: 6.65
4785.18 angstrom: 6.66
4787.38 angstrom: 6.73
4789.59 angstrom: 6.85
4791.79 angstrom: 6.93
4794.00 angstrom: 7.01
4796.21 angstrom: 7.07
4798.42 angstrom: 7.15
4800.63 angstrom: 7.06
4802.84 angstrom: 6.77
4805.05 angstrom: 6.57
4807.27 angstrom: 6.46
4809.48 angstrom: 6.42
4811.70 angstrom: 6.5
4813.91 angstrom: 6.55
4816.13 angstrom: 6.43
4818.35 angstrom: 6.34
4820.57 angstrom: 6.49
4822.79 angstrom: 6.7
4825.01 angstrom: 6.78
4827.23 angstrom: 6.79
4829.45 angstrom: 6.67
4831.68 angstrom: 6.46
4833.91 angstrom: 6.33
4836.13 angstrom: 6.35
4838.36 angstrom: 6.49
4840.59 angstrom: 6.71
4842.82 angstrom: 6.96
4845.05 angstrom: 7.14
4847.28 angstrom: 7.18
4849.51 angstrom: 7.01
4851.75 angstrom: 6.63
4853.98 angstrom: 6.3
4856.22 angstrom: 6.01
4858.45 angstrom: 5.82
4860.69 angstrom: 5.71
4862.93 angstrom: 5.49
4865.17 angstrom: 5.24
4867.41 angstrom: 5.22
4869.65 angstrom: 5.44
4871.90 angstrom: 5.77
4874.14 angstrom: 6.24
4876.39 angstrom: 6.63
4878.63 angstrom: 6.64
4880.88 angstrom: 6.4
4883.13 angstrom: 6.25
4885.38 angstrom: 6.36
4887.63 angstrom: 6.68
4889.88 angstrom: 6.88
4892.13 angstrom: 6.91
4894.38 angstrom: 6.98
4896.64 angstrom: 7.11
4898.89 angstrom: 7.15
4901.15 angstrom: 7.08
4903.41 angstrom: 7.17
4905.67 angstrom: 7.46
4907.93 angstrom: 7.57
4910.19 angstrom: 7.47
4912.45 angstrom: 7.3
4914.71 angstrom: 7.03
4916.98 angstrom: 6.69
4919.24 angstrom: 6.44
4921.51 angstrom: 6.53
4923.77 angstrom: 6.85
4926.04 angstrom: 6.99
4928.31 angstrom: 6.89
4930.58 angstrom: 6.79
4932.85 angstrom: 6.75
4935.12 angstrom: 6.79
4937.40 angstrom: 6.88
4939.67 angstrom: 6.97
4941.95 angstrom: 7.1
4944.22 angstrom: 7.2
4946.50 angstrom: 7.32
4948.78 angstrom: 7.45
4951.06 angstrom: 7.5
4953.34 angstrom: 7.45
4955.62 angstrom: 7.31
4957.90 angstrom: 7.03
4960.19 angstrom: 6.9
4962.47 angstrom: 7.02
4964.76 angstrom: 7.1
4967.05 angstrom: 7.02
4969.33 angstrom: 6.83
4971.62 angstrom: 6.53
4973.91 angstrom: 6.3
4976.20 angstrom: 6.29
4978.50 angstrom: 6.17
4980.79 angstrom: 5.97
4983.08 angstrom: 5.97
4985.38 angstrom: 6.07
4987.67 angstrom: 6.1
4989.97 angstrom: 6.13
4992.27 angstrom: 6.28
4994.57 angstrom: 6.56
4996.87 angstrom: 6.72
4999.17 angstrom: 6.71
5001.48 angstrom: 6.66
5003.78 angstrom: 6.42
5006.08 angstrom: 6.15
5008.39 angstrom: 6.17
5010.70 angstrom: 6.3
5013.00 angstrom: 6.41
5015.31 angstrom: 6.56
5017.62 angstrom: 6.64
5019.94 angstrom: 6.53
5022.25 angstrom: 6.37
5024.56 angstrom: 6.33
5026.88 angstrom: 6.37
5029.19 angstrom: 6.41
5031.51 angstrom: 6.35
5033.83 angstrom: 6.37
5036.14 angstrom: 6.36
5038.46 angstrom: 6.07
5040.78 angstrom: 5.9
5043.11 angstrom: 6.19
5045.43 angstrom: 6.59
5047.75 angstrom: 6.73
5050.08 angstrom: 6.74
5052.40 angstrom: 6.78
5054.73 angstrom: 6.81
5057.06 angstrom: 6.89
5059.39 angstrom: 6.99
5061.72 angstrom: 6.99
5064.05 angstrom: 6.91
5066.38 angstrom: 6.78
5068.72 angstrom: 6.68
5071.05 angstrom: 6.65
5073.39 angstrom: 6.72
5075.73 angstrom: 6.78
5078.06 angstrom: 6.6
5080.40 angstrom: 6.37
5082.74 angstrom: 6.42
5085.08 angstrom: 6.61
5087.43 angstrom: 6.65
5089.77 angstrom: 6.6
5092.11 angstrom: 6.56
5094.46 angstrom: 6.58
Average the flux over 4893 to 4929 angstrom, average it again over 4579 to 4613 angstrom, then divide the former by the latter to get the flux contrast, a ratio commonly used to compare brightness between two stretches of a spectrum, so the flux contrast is 1.07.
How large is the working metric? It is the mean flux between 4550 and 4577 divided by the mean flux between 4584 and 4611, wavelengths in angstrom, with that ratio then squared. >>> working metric 1.07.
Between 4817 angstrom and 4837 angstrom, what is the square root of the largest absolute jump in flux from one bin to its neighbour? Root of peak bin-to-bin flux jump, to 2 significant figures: 0.46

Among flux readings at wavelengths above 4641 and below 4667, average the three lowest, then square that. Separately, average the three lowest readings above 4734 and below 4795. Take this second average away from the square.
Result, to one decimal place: 29.8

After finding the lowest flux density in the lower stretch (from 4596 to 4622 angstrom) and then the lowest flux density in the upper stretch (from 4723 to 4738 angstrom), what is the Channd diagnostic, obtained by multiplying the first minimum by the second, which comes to 38.4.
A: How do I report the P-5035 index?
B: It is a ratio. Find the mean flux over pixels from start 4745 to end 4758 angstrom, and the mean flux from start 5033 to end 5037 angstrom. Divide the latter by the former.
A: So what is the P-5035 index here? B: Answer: 0.93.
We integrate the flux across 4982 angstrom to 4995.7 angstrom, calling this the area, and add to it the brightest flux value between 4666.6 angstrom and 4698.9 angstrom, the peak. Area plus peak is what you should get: 92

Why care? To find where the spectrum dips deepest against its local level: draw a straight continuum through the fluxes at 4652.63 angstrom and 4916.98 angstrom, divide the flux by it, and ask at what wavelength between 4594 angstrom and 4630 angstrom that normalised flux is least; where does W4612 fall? 4603.61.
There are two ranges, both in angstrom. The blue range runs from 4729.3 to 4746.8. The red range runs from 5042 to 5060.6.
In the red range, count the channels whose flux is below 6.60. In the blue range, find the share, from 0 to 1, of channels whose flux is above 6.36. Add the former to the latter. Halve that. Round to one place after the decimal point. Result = 1.4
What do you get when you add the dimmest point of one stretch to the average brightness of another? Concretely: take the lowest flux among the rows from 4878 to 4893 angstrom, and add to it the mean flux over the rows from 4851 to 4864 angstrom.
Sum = 12.2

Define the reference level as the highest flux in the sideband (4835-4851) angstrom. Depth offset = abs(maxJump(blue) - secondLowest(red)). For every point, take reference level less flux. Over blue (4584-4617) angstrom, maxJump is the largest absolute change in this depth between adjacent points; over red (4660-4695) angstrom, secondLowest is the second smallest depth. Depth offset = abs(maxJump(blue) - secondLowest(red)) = 0.13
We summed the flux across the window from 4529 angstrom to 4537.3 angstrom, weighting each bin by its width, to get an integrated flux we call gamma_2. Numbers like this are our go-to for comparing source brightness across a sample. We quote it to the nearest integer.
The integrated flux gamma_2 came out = 51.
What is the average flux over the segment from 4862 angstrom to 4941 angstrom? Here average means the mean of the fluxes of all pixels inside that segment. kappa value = 6.66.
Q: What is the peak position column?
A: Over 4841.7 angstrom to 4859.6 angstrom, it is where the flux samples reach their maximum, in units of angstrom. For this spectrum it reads 4847.28 angstrom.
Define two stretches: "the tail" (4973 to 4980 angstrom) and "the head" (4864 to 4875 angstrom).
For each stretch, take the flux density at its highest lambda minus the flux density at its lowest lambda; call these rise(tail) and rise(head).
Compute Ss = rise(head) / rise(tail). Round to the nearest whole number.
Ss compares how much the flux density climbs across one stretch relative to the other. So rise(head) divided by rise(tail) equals -8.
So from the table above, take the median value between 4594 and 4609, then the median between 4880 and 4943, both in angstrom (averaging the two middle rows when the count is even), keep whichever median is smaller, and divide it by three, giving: 2.23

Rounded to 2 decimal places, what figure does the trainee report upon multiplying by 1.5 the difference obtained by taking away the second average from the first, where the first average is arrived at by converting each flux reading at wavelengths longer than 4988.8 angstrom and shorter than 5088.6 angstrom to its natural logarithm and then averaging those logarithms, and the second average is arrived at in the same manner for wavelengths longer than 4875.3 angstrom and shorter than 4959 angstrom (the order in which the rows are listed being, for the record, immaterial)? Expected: -0.10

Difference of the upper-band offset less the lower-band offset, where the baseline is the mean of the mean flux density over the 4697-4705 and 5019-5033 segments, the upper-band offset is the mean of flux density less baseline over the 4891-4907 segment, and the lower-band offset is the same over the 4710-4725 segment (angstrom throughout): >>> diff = 0.4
